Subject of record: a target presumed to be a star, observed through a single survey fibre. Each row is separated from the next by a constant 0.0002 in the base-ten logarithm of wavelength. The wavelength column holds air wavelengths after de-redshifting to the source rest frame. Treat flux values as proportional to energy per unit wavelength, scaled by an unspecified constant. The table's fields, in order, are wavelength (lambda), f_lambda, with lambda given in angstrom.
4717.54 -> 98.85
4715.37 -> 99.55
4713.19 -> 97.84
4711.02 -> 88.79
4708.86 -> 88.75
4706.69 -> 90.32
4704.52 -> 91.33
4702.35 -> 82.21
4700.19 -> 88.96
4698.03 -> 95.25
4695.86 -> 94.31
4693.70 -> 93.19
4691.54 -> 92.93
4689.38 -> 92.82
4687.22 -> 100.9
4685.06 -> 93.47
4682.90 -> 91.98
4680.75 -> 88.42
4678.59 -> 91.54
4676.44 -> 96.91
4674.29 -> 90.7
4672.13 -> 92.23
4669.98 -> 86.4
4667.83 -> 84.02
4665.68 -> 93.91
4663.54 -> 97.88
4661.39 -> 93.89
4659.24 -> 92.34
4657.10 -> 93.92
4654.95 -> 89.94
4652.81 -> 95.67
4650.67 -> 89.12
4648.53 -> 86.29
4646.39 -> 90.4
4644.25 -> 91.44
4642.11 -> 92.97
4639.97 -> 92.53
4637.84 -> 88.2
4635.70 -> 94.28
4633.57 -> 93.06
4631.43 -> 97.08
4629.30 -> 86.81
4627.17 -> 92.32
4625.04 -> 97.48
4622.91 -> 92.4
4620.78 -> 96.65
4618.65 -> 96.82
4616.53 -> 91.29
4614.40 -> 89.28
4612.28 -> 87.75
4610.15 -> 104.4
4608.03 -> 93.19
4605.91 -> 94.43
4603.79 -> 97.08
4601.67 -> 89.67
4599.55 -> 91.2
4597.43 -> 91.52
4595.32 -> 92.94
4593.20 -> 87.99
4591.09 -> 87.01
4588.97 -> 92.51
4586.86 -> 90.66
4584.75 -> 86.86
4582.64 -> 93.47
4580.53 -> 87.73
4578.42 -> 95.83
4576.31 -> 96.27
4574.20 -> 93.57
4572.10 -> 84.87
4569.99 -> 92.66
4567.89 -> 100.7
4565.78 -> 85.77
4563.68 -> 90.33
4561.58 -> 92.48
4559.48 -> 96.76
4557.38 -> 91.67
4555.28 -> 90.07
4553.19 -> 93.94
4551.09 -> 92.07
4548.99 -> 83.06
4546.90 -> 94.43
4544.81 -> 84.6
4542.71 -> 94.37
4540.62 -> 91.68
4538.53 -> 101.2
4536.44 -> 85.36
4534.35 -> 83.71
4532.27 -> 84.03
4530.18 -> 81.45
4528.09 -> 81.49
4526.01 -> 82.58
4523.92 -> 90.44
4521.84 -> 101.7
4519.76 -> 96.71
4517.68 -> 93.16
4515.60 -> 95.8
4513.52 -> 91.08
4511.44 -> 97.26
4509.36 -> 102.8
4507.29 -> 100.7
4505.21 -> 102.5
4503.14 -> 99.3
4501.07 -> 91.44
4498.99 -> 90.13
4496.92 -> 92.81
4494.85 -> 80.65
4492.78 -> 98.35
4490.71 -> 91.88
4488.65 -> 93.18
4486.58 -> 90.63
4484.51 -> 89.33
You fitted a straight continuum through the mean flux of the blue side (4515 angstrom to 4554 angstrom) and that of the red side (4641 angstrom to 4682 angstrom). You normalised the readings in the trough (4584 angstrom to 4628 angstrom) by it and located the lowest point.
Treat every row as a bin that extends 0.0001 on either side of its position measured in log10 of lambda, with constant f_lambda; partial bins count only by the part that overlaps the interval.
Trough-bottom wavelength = 4584.75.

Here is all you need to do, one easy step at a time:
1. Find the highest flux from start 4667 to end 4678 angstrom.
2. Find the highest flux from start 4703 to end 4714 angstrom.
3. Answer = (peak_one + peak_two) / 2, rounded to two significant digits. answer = 97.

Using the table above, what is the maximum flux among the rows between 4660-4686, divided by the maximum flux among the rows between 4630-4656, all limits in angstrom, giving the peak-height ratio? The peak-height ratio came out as 1.01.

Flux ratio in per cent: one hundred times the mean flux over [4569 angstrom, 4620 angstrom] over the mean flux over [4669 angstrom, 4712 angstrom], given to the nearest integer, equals 101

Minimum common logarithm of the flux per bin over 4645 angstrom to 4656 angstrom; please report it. 1.94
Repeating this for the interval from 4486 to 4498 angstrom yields 1.91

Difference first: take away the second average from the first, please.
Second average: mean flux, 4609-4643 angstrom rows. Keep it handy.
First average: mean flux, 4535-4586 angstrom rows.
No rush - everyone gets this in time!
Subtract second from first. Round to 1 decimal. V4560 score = -1.7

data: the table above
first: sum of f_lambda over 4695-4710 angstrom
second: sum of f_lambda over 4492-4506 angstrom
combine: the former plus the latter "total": 1286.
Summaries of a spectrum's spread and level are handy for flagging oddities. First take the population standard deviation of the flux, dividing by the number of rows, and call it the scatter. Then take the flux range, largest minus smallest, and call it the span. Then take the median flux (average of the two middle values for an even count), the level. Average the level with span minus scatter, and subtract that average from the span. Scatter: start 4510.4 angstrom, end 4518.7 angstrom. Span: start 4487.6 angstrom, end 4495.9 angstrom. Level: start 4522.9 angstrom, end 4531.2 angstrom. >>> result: -31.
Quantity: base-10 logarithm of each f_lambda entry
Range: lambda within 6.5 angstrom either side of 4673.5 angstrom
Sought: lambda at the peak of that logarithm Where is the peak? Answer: 4676.44 angstrom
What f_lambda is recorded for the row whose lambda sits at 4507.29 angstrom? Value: 100.7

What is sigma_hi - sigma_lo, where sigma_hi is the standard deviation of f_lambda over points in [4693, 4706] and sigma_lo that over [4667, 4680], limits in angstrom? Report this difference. 0.2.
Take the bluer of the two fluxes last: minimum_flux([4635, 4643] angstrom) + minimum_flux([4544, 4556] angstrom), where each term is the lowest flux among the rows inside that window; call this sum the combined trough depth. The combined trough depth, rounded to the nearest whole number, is 171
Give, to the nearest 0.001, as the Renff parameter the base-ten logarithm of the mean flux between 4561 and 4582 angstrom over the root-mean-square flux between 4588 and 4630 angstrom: -0.003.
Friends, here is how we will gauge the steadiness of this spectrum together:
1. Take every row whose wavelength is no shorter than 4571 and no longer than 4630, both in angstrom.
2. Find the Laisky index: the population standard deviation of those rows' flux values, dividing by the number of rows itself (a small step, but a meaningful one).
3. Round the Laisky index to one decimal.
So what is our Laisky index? 4.2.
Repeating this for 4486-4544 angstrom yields 6.7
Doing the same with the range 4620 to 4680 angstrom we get 3.6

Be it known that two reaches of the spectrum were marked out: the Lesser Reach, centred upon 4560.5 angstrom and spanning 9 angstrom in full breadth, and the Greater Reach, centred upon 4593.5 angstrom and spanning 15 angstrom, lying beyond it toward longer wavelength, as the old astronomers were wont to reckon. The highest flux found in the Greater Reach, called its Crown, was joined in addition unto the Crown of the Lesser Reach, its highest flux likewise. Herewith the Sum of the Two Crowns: 189.7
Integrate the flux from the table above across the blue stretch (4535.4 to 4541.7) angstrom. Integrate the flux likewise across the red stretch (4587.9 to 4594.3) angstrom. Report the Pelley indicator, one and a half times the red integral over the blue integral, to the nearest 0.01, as 1.46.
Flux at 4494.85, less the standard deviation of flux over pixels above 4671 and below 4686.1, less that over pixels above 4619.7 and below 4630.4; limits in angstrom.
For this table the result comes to 74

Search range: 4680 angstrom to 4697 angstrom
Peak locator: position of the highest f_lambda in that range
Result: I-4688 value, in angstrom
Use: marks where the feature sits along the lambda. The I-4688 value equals 4687.22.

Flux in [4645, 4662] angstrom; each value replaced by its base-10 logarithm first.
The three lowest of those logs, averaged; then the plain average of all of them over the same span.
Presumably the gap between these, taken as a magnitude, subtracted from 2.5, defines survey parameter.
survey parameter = 2.49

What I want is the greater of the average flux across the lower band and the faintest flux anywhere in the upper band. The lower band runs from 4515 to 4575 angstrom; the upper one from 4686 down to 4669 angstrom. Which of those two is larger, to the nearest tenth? 90.7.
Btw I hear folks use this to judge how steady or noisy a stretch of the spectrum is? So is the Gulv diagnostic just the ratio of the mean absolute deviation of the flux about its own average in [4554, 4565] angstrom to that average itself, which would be 0.020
